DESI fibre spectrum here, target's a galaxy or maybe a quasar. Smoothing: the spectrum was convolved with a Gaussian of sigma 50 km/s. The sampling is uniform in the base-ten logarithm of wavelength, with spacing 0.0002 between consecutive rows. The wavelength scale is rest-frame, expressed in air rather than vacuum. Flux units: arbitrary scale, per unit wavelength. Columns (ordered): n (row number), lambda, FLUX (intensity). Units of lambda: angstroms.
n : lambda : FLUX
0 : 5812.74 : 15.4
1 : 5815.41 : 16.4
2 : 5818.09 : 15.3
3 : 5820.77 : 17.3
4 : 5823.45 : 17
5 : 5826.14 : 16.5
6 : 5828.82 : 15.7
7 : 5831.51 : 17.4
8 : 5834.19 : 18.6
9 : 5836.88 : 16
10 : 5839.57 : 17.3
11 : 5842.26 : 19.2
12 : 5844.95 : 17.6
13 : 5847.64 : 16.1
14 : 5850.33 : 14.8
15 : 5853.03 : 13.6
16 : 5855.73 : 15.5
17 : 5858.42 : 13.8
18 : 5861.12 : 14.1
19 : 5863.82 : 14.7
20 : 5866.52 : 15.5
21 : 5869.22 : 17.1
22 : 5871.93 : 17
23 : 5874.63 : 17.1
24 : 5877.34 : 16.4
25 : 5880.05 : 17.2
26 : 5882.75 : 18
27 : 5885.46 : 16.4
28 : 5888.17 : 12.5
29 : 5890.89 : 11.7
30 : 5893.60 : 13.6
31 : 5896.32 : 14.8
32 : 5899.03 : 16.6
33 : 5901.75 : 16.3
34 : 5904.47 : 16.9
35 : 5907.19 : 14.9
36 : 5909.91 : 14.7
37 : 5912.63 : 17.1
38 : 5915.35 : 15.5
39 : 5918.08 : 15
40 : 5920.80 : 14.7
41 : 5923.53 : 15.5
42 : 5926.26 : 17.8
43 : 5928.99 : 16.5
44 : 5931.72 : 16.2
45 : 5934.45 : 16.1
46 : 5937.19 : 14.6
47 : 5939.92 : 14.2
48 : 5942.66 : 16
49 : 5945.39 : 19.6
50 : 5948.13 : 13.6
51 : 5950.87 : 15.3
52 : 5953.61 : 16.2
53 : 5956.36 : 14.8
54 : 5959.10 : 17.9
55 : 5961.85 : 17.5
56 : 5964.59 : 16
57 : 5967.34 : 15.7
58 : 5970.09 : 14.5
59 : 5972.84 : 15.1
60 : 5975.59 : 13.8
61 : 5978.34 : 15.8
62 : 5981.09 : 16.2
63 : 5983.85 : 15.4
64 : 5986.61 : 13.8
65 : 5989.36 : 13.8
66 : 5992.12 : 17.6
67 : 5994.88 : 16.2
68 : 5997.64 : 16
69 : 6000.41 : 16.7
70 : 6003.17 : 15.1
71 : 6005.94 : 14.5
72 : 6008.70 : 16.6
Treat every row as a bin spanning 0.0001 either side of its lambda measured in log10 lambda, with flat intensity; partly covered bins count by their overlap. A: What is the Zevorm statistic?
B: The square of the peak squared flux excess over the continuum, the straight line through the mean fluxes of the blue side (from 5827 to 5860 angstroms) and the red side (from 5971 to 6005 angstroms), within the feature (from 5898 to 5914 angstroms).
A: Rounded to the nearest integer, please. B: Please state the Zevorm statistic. 2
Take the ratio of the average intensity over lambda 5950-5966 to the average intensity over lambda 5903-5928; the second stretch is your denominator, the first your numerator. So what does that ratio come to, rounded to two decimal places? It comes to 1.03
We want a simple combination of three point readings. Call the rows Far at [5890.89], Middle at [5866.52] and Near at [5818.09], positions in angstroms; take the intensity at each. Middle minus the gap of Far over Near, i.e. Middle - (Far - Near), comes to 19.1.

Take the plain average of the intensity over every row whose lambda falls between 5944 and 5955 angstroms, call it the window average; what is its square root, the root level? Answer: 4.02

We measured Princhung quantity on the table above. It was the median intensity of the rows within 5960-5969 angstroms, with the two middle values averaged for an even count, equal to 16.0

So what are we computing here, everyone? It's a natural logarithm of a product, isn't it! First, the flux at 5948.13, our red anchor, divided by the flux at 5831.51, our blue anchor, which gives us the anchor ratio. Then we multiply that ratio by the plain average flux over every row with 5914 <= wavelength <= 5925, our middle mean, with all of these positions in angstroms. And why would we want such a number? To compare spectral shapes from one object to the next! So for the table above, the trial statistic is 2.47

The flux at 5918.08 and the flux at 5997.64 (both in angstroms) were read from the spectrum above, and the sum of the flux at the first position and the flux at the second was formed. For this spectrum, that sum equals 31.0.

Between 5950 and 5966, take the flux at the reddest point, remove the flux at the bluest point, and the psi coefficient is 1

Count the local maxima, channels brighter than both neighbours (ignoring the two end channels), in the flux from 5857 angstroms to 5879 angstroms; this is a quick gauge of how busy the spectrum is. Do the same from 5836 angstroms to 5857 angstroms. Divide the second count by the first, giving 0.50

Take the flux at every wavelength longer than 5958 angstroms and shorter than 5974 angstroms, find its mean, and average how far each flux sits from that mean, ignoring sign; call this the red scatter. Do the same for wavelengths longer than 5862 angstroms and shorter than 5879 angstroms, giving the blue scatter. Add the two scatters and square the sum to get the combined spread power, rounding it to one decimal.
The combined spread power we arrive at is 3.4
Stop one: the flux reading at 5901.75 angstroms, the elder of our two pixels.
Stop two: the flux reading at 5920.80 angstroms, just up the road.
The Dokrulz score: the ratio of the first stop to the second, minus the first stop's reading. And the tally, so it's -15.2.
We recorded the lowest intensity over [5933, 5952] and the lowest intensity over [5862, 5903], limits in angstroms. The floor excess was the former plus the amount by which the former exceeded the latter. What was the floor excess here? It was 15.5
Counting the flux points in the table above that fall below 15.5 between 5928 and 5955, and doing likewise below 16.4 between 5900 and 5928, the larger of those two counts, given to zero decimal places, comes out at 7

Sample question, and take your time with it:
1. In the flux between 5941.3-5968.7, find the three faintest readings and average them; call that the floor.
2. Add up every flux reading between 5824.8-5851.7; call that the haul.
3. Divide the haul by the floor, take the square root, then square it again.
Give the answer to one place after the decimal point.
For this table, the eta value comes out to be 11.6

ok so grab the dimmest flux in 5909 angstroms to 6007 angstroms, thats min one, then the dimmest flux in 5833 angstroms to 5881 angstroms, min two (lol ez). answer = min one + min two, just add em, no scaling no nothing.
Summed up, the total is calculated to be 27.2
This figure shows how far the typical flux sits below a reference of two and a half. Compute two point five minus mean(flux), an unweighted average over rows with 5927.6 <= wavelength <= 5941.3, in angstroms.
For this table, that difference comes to -13.0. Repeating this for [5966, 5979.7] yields -12.5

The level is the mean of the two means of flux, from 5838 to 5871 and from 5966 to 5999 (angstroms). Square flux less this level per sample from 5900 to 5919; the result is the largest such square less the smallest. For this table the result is 2.4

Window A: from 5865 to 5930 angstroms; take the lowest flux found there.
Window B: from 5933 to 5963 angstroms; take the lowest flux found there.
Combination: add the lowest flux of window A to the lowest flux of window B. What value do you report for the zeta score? 25.3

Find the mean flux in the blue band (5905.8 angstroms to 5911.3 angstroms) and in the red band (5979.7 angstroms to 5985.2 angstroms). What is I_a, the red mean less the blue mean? 1.0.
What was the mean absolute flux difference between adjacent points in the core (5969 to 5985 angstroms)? 1.0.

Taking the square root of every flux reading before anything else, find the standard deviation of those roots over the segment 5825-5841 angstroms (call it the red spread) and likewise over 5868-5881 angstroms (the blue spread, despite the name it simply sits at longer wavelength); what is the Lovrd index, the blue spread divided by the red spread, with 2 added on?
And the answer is 2.30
